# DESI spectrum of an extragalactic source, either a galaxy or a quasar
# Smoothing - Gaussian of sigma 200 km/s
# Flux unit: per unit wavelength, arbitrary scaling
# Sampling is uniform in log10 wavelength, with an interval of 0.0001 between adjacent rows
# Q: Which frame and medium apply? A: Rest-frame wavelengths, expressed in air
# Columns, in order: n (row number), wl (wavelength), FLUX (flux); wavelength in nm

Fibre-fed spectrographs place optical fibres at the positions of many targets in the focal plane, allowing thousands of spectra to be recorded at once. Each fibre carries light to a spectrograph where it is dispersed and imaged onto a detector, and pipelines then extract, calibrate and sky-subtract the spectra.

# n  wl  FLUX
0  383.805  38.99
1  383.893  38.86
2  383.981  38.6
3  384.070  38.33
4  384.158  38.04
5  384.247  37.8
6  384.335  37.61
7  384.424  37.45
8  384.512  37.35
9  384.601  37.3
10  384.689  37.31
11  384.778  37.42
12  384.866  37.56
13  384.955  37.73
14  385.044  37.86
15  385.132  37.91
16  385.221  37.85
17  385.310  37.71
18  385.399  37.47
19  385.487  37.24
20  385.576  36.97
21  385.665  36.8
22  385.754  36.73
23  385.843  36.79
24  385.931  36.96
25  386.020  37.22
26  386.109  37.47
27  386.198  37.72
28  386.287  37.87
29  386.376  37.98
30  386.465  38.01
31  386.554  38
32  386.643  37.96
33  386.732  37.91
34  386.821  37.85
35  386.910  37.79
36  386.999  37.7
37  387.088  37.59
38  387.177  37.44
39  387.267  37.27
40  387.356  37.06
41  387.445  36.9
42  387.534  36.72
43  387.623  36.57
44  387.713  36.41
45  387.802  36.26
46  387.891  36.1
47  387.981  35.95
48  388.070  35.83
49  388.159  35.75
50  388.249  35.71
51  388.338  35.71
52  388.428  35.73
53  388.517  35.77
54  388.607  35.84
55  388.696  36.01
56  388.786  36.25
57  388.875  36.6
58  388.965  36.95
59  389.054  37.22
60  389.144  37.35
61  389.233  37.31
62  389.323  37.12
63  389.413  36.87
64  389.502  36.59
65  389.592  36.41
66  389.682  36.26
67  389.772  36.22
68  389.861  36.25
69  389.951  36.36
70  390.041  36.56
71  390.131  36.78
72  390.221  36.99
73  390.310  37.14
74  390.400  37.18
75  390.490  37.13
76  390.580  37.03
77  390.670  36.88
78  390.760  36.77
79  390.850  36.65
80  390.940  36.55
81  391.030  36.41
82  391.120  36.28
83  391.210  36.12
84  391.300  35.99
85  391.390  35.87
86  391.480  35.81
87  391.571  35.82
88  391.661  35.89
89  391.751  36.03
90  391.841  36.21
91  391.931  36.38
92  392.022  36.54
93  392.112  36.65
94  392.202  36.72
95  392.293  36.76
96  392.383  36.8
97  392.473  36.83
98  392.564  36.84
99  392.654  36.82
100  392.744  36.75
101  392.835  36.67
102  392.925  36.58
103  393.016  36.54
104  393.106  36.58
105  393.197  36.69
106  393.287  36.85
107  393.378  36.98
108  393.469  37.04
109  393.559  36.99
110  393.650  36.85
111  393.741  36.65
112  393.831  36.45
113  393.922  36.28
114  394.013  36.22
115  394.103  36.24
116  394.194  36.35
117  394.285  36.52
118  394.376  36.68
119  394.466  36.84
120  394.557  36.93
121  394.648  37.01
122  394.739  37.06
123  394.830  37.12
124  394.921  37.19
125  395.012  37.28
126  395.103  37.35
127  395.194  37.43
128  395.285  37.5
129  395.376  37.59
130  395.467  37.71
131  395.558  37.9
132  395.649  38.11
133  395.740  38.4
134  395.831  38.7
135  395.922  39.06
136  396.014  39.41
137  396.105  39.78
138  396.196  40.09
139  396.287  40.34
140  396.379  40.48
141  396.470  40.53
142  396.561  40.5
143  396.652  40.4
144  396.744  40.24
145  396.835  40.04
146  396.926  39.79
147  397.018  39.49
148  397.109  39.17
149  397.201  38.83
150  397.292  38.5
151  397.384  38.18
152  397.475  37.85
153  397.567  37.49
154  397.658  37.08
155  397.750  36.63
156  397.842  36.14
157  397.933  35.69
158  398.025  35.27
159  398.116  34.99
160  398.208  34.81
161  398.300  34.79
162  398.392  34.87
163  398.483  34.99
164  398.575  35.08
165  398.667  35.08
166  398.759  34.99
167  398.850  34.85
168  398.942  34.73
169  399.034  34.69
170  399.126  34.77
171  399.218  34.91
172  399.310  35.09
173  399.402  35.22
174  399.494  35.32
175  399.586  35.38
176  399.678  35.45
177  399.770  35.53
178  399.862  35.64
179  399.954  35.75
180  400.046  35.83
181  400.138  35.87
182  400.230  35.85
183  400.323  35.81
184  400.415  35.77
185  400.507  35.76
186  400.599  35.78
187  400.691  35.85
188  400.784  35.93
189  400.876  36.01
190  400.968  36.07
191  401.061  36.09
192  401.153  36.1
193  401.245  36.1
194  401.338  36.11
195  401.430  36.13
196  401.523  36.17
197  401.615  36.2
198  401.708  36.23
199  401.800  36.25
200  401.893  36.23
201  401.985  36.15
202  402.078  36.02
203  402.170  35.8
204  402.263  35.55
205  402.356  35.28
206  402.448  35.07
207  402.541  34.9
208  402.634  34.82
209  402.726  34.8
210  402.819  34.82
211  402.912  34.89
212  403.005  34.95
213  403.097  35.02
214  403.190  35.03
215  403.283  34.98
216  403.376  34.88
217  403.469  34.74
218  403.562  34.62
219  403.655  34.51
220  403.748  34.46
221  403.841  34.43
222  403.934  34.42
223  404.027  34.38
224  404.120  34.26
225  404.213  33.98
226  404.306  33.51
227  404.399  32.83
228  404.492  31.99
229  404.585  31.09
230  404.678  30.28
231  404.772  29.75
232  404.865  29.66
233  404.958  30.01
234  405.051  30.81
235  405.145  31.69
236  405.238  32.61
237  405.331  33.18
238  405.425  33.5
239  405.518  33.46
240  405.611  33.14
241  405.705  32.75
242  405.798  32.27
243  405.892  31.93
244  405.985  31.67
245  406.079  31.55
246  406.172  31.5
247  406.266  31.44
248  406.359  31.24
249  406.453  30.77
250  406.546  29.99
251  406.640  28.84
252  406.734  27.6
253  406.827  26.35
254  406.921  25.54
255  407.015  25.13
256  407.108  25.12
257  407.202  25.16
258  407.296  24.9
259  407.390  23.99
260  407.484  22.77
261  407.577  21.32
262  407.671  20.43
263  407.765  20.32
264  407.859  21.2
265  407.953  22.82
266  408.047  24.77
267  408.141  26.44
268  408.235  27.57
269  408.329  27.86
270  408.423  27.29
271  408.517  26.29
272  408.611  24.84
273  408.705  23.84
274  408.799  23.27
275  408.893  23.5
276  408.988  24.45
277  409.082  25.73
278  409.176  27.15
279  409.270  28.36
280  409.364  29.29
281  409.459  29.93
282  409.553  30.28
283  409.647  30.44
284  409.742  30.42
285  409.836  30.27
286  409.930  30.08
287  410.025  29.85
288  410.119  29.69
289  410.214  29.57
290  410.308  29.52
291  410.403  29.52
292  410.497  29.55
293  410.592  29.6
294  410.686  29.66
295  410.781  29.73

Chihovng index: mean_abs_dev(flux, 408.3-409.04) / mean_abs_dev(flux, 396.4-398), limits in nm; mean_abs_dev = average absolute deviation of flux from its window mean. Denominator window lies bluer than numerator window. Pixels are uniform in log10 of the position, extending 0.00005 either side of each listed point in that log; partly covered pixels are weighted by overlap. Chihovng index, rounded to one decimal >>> 1.1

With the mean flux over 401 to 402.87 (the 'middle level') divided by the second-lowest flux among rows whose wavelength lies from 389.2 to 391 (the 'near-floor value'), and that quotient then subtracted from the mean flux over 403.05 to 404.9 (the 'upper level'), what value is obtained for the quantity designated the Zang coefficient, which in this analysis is 32.5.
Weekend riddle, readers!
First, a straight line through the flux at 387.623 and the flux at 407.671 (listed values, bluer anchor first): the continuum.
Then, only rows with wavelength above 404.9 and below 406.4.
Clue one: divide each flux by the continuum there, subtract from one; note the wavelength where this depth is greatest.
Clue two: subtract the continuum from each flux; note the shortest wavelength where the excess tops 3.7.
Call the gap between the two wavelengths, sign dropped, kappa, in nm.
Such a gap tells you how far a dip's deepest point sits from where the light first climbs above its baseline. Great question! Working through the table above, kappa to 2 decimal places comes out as 0.00 nm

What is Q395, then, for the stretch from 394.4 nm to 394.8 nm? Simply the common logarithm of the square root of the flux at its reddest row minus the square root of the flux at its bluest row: -1.74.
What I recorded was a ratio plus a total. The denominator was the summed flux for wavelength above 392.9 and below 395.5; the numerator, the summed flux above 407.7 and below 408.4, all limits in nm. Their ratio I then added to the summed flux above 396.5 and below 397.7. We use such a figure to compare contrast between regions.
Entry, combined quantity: 508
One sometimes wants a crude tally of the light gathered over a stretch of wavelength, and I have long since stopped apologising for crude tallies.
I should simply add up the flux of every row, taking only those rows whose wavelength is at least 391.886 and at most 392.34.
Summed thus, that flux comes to 183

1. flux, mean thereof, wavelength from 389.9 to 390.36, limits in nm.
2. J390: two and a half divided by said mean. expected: 0.068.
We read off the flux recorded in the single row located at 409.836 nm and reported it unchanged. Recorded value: 30.27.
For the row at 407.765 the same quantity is 20.32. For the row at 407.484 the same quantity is 22.77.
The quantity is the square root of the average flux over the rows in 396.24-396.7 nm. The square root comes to 6.4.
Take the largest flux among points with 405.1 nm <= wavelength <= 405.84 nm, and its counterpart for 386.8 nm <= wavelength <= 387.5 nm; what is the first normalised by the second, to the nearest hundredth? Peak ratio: 0.89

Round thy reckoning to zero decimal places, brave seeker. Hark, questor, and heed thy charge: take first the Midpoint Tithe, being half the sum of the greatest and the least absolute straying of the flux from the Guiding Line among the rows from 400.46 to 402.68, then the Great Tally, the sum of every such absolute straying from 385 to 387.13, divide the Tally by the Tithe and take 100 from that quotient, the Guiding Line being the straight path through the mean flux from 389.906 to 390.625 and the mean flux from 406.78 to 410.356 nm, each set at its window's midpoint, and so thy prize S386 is -92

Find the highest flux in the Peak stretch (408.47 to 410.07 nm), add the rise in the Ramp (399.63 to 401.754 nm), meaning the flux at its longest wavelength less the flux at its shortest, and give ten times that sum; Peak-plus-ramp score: 312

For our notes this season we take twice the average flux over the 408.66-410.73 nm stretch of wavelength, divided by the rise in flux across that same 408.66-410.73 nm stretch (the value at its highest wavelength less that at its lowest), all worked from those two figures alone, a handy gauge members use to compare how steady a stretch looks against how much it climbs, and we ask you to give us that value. 10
